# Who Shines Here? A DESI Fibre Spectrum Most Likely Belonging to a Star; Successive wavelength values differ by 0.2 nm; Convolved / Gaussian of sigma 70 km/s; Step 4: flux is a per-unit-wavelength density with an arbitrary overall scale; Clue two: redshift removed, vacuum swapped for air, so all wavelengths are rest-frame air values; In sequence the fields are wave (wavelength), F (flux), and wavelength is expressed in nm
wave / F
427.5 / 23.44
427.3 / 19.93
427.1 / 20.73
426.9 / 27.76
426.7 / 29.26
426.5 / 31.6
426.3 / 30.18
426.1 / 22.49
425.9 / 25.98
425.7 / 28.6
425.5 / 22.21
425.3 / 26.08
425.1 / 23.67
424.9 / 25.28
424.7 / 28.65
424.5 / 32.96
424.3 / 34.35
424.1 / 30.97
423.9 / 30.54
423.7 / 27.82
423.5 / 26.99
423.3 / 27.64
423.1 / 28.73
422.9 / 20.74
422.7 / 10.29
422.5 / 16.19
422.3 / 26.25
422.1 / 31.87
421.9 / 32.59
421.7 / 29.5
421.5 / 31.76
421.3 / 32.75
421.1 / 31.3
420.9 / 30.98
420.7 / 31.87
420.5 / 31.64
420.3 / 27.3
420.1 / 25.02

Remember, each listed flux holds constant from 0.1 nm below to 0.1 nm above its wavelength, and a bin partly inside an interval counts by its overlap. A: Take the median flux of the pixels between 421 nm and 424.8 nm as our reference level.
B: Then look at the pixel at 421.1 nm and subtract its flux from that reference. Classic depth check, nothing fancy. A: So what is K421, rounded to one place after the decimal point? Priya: -1.8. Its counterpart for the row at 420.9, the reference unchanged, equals -1.5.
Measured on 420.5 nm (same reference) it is -2.1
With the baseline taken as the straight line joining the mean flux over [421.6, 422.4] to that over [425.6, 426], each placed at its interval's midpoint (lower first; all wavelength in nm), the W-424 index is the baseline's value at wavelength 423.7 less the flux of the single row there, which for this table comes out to 1.0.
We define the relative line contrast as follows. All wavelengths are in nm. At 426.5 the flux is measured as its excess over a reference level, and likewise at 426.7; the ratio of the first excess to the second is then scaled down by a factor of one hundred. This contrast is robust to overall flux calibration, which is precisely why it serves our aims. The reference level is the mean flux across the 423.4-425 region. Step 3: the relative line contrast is -0.044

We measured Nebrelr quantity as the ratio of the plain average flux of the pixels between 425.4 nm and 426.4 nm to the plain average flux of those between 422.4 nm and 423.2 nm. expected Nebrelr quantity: 1.36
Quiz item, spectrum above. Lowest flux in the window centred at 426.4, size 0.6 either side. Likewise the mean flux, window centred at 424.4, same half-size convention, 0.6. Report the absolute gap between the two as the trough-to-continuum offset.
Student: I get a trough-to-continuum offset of 8.0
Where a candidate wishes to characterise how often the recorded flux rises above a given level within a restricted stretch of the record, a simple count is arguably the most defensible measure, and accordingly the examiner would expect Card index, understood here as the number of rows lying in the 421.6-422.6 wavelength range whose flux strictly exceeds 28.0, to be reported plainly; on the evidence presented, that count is 3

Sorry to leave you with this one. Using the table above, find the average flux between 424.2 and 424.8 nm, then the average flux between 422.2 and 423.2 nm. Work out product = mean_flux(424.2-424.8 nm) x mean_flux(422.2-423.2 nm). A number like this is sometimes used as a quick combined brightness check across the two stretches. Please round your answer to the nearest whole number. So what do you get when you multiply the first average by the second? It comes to 654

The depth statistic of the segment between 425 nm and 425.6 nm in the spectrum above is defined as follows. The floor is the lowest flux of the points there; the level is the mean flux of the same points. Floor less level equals -1.8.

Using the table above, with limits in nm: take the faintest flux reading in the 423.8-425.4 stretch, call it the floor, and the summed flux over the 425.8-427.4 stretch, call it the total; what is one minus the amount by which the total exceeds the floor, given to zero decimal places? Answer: -183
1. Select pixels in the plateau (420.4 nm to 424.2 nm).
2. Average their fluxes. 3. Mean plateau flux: 27.9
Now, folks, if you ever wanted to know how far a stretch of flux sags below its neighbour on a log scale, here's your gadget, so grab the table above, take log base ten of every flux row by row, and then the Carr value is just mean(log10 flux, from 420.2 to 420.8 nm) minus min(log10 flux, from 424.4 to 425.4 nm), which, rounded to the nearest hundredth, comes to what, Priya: 0.11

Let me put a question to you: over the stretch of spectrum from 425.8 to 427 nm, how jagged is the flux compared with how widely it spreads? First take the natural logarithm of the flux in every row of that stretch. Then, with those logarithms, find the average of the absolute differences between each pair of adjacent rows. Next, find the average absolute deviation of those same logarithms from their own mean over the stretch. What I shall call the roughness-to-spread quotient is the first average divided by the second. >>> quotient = 1.3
